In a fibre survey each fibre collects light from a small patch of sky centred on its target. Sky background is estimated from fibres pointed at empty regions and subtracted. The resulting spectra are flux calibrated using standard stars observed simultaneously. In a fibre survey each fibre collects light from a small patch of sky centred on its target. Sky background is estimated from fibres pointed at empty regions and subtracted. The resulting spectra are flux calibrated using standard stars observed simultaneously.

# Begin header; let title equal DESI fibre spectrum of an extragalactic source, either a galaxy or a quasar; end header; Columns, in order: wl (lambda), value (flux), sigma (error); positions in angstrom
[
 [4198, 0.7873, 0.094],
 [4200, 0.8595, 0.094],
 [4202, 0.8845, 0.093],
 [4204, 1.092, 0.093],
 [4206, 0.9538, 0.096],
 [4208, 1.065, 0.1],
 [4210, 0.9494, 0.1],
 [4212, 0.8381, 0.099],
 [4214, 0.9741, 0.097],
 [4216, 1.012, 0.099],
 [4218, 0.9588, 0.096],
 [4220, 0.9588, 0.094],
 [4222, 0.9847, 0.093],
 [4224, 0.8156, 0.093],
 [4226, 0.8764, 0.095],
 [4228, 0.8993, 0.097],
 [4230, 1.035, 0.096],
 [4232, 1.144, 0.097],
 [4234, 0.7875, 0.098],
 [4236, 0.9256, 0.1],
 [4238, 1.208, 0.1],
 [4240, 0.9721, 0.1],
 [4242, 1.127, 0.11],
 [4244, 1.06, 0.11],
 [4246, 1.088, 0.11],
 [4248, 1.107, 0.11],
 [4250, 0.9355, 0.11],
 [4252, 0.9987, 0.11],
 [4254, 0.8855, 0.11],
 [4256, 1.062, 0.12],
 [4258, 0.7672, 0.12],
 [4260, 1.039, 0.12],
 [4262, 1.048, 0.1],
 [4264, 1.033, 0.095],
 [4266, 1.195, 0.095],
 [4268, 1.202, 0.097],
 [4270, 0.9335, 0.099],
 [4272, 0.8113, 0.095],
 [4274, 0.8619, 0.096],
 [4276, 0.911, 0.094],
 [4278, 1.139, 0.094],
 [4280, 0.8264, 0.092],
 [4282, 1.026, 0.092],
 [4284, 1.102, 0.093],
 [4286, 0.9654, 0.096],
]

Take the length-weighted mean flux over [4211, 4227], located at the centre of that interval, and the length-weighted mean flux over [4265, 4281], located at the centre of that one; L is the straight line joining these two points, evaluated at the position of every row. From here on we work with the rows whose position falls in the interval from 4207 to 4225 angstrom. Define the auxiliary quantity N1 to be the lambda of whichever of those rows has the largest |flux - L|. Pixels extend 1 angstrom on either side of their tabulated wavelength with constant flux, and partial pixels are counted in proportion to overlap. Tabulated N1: 4208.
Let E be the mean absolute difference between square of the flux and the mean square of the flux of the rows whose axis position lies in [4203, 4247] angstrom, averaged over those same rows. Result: 0.172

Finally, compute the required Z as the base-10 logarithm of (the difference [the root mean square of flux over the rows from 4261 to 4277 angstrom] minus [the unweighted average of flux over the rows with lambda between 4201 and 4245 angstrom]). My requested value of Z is -1.52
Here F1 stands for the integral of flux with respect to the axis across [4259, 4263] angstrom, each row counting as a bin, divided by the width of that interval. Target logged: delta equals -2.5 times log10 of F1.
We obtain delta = -0.05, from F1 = 1.04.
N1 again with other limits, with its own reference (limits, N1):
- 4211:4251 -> 4238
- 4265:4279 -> 4268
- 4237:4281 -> 4238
